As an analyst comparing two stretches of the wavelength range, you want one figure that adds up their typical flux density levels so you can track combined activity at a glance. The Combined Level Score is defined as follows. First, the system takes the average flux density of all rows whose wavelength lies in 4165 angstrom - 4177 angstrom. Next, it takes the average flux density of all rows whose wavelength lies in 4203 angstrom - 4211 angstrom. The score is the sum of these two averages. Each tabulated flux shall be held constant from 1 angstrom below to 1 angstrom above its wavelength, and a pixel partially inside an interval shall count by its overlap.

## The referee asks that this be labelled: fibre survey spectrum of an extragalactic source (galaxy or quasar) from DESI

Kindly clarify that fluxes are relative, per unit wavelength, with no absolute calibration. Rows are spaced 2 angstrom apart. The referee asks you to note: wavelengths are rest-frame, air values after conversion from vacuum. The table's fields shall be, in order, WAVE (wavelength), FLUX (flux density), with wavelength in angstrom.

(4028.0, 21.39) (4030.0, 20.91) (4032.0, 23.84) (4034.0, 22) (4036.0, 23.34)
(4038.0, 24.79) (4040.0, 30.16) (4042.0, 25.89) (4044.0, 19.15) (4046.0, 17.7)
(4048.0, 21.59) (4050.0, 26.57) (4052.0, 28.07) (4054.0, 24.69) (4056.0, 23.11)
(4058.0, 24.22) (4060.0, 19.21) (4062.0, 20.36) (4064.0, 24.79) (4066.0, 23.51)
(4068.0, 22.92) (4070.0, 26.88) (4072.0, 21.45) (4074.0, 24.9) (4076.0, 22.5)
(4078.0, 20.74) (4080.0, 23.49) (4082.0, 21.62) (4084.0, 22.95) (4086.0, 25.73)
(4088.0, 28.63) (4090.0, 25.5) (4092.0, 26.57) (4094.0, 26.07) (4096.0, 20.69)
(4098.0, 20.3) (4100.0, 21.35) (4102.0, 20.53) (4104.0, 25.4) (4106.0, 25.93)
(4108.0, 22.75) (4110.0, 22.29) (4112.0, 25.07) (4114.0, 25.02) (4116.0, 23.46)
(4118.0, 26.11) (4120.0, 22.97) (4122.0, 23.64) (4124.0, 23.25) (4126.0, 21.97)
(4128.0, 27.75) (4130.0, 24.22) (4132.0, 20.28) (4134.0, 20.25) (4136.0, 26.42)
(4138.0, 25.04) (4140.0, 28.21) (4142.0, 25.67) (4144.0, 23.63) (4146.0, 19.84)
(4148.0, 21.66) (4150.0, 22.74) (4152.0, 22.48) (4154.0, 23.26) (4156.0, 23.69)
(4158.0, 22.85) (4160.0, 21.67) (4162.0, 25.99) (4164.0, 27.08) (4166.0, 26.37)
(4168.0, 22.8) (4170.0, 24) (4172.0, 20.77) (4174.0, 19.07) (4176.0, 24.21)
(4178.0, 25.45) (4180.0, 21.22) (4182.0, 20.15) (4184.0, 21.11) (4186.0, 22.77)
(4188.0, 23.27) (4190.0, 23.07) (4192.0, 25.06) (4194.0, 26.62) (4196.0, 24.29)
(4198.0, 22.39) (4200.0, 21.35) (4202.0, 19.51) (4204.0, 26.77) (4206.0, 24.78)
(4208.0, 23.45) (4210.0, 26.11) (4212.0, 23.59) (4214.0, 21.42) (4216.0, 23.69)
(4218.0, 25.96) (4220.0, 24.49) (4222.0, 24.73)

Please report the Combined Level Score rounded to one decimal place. 48.1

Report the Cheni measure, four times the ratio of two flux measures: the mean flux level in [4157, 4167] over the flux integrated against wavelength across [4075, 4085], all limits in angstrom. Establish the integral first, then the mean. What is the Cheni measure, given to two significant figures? 0.45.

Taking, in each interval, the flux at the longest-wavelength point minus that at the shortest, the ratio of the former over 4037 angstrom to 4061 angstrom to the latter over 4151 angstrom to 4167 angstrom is -1.4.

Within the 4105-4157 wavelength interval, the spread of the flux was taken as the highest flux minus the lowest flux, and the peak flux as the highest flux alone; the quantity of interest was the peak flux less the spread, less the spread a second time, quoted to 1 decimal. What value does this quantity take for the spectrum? 11.5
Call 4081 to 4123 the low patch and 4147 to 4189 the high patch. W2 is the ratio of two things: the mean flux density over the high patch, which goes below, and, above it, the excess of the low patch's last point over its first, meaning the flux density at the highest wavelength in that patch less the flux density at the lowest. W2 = 0.09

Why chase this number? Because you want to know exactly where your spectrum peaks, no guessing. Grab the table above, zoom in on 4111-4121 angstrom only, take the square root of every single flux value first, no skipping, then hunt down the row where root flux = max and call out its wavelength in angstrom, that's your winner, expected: 4118.0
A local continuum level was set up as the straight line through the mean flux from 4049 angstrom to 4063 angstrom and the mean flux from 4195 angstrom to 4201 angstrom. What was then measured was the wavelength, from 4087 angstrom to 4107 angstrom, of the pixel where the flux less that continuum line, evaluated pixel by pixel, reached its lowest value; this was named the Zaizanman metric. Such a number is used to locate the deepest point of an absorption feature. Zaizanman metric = 4098.0 angstrom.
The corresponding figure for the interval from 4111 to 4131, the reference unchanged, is 4126.0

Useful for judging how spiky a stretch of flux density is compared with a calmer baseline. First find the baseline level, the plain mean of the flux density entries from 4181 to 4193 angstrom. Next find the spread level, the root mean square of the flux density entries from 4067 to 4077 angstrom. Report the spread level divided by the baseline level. 1.05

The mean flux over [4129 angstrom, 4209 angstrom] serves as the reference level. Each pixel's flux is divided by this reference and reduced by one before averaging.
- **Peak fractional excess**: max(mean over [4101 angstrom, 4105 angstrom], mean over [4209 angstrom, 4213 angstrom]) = 0.065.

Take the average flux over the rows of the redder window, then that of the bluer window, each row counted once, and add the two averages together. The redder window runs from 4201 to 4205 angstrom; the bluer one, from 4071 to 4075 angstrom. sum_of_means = 46.3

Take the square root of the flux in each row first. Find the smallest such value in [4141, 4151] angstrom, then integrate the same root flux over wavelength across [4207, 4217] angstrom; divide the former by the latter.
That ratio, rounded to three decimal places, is 0.092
